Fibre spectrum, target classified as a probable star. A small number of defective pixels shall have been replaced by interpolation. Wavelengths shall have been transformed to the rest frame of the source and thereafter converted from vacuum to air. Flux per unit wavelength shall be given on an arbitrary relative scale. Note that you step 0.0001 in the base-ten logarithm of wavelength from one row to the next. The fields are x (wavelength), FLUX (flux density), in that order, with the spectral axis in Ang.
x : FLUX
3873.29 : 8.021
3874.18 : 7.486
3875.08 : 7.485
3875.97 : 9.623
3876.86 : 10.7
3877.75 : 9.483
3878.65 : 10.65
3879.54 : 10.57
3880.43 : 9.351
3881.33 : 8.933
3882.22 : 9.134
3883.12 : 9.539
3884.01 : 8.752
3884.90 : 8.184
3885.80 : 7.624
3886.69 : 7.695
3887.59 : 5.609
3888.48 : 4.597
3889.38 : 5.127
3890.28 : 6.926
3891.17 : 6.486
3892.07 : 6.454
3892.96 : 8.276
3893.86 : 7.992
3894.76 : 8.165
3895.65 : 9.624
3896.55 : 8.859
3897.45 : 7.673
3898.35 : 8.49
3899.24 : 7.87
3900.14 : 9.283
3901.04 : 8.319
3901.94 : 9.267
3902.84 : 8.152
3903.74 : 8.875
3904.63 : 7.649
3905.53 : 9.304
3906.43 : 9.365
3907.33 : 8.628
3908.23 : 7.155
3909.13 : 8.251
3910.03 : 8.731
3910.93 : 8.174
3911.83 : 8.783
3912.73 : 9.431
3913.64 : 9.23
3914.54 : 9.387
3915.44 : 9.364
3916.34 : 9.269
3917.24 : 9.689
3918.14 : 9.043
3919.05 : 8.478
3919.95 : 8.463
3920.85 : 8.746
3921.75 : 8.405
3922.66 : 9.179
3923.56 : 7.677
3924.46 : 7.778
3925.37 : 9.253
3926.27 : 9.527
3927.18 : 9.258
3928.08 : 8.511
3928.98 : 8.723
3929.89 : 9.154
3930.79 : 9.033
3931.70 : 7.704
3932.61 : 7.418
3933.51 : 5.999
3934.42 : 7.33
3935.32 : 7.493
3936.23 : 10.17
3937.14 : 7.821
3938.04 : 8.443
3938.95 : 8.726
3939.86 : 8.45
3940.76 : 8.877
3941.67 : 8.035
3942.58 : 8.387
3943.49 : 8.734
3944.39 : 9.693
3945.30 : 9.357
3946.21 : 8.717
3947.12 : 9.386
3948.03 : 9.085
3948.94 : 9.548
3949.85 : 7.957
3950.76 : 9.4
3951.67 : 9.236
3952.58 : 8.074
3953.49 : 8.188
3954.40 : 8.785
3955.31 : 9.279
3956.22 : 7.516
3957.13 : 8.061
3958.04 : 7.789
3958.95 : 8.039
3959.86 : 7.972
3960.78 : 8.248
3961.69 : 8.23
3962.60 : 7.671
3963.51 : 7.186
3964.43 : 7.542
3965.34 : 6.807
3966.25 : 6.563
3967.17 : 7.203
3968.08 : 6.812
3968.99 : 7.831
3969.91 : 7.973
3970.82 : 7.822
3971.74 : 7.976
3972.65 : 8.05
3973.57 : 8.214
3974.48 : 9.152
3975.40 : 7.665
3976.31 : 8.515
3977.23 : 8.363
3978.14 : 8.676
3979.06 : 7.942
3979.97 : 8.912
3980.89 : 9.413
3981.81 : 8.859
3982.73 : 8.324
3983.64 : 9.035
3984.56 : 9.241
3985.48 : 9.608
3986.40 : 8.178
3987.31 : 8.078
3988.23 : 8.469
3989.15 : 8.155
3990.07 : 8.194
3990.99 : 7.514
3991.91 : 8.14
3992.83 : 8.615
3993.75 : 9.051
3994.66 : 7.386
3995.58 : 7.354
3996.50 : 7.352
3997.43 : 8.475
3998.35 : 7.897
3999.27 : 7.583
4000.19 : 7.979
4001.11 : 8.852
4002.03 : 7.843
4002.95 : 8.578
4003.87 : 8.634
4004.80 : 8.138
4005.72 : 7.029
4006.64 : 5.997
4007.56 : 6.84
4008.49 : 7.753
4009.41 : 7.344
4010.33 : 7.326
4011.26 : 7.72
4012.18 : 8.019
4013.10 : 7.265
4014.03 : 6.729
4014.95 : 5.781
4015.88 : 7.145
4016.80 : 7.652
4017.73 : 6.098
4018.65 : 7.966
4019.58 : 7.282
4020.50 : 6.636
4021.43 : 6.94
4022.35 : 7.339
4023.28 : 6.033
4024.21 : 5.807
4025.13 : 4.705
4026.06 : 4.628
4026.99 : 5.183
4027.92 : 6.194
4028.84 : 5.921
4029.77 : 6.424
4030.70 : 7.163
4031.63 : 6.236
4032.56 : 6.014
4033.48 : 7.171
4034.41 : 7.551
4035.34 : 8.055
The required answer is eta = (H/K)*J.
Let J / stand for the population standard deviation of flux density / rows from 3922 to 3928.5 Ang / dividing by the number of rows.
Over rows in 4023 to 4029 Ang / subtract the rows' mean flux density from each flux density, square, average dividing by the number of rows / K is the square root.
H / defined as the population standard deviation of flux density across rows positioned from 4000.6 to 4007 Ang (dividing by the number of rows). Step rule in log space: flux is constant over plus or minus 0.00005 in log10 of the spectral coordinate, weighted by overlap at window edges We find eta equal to 1.1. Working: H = 1.0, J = 0.70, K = 0.6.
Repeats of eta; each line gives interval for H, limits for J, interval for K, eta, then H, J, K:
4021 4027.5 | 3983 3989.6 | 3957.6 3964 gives 1.6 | 1.0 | 0.57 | 0.3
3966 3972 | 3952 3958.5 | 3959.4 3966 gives 0.6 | 0.5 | 0.56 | 0.5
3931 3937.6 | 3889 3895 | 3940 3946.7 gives 2.4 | 1.2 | 1.07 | 0.5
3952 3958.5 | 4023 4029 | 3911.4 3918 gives 1.3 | 0.6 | 0.60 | 0.3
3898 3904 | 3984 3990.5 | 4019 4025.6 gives 0.3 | 0.5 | 0.57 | 0.9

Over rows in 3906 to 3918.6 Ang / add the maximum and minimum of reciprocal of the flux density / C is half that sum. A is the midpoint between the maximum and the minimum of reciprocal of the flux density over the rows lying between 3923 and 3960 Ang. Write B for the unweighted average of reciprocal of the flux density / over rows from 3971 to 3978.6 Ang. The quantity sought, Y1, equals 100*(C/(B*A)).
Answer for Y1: 761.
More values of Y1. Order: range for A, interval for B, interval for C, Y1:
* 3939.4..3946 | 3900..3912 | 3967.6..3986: 939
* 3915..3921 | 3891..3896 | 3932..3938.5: 919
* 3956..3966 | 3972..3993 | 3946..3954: 727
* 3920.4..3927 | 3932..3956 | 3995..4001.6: 895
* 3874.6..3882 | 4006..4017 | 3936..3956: 704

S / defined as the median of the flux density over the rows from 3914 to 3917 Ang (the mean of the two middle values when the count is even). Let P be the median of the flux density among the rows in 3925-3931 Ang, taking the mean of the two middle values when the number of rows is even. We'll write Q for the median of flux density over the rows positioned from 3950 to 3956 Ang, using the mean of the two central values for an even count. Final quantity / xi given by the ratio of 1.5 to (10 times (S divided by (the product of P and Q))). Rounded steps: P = 9.2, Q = 9.0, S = 9.4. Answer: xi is 1.32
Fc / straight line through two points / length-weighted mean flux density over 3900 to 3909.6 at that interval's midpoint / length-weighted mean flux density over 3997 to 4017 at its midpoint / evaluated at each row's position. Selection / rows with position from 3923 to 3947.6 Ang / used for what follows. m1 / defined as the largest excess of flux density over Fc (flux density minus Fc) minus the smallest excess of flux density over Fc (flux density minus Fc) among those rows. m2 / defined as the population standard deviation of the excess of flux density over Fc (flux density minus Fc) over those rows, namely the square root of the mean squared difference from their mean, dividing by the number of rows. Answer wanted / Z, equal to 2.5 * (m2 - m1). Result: -8.2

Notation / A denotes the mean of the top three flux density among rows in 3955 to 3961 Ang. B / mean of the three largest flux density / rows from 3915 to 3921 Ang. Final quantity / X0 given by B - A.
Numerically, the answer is 0.9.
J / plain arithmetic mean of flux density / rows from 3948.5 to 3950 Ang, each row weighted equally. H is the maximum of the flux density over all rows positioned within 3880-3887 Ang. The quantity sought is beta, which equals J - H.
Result -0.79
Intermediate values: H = 9.539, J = 8.8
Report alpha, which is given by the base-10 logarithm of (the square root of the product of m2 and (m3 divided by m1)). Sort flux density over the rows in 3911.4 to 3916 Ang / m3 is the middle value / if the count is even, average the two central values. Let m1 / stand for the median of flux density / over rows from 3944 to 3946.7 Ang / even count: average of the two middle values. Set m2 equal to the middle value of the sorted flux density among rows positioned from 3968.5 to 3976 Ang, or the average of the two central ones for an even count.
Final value 0.451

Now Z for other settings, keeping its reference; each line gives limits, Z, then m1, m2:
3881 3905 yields -9.5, 5.1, 1.30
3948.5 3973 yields -5.3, 2.8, 0.71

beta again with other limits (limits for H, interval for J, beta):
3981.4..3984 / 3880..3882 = 0.11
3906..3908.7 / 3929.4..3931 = -0.27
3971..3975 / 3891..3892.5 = -2.68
